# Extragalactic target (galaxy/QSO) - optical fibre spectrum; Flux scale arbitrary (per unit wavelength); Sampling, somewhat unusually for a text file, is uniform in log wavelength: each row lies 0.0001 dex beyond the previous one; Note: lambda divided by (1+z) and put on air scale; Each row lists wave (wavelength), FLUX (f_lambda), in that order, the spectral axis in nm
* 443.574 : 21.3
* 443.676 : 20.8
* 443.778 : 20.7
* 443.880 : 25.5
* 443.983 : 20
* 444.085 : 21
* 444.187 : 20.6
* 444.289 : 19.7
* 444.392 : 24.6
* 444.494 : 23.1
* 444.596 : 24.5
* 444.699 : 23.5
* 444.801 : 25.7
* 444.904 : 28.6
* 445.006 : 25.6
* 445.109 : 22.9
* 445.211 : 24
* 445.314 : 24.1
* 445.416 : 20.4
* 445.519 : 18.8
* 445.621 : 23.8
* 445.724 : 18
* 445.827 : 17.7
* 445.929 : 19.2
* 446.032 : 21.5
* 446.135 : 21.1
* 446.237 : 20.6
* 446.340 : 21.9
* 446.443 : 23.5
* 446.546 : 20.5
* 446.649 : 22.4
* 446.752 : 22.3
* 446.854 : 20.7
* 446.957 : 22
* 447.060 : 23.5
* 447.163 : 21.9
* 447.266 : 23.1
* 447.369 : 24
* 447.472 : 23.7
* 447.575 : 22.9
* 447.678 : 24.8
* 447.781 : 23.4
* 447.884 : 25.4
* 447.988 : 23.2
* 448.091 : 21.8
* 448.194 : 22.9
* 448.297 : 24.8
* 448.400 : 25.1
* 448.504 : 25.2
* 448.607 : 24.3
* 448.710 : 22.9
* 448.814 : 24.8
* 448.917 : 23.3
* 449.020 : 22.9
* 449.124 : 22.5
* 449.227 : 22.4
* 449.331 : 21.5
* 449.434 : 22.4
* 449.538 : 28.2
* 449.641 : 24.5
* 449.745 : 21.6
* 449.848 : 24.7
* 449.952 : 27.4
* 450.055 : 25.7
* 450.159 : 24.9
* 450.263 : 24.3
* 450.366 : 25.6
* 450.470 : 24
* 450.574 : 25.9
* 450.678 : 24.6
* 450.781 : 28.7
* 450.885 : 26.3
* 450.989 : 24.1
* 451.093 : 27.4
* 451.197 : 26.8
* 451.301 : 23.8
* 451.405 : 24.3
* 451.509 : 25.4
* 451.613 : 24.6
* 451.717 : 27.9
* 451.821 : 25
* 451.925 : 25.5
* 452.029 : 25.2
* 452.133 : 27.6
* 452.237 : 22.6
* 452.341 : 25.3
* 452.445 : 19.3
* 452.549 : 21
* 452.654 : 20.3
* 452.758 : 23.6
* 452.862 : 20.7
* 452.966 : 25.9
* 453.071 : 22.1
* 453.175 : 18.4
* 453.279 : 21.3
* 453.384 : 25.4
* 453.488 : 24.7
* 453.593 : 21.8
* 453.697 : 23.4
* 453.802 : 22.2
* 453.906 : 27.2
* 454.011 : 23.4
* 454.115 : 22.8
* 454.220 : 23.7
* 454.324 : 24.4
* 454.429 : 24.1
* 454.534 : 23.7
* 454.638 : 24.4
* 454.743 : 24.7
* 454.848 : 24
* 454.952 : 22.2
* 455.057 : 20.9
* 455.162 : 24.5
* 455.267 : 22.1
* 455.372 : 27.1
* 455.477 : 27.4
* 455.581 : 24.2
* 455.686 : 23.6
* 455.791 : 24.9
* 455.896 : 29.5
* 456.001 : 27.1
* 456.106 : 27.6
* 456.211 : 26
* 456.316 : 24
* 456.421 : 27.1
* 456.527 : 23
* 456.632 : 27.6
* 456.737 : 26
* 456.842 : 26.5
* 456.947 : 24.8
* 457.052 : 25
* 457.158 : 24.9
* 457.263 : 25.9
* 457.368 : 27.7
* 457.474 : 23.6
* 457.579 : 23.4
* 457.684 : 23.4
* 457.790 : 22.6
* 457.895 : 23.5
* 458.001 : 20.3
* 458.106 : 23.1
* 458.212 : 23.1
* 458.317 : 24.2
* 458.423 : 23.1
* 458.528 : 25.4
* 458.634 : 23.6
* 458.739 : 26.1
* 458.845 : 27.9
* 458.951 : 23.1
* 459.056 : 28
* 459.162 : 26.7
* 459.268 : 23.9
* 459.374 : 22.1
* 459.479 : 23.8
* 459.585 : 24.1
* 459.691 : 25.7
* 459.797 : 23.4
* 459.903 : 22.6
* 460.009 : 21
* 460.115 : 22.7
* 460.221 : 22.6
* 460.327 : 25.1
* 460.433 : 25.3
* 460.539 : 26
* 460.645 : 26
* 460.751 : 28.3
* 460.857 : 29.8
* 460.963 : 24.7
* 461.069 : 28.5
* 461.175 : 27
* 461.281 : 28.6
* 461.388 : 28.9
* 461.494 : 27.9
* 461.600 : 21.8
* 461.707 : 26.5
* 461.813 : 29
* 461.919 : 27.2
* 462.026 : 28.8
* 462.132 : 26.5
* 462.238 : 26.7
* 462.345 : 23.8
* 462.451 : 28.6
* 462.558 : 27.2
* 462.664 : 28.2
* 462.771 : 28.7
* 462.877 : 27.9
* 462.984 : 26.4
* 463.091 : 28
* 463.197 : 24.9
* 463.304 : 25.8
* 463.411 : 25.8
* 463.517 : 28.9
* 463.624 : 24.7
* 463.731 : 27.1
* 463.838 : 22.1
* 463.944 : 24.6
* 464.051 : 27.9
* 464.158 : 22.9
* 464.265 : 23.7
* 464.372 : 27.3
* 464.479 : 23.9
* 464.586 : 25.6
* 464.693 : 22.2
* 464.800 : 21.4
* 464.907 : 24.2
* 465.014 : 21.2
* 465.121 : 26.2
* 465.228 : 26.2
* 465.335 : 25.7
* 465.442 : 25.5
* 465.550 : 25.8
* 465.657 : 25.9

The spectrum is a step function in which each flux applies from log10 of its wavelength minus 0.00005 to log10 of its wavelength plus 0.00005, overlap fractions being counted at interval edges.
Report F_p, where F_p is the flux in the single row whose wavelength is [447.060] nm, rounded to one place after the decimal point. 23.5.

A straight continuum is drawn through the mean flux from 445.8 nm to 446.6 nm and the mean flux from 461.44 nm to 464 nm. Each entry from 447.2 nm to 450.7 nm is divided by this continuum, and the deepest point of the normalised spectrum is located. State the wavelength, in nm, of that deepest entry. 449.745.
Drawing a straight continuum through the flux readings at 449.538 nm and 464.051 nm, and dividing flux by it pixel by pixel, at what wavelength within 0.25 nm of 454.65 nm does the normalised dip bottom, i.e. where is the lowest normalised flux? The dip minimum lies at 454.534 nm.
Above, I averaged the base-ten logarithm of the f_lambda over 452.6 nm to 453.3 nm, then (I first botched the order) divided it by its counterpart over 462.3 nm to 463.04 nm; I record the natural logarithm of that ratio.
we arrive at -0.072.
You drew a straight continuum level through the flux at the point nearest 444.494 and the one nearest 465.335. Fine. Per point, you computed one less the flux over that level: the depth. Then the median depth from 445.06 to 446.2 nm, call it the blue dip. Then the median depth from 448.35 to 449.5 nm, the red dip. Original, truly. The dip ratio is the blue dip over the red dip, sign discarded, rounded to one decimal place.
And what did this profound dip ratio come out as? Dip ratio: 3.1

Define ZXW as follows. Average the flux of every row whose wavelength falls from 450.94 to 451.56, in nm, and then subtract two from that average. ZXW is 23.3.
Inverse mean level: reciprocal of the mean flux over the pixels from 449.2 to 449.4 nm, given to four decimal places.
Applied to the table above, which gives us 0.0456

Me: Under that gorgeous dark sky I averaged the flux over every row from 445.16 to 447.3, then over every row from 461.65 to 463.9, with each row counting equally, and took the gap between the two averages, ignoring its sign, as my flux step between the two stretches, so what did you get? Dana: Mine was 5.3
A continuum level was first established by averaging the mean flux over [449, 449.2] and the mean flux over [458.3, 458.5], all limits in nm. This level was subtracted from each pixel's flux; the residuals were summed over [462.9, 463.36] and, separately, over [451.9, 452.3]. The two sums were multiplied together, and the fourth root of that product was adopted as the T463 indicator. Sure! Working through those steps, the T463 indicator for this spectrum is 3.2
